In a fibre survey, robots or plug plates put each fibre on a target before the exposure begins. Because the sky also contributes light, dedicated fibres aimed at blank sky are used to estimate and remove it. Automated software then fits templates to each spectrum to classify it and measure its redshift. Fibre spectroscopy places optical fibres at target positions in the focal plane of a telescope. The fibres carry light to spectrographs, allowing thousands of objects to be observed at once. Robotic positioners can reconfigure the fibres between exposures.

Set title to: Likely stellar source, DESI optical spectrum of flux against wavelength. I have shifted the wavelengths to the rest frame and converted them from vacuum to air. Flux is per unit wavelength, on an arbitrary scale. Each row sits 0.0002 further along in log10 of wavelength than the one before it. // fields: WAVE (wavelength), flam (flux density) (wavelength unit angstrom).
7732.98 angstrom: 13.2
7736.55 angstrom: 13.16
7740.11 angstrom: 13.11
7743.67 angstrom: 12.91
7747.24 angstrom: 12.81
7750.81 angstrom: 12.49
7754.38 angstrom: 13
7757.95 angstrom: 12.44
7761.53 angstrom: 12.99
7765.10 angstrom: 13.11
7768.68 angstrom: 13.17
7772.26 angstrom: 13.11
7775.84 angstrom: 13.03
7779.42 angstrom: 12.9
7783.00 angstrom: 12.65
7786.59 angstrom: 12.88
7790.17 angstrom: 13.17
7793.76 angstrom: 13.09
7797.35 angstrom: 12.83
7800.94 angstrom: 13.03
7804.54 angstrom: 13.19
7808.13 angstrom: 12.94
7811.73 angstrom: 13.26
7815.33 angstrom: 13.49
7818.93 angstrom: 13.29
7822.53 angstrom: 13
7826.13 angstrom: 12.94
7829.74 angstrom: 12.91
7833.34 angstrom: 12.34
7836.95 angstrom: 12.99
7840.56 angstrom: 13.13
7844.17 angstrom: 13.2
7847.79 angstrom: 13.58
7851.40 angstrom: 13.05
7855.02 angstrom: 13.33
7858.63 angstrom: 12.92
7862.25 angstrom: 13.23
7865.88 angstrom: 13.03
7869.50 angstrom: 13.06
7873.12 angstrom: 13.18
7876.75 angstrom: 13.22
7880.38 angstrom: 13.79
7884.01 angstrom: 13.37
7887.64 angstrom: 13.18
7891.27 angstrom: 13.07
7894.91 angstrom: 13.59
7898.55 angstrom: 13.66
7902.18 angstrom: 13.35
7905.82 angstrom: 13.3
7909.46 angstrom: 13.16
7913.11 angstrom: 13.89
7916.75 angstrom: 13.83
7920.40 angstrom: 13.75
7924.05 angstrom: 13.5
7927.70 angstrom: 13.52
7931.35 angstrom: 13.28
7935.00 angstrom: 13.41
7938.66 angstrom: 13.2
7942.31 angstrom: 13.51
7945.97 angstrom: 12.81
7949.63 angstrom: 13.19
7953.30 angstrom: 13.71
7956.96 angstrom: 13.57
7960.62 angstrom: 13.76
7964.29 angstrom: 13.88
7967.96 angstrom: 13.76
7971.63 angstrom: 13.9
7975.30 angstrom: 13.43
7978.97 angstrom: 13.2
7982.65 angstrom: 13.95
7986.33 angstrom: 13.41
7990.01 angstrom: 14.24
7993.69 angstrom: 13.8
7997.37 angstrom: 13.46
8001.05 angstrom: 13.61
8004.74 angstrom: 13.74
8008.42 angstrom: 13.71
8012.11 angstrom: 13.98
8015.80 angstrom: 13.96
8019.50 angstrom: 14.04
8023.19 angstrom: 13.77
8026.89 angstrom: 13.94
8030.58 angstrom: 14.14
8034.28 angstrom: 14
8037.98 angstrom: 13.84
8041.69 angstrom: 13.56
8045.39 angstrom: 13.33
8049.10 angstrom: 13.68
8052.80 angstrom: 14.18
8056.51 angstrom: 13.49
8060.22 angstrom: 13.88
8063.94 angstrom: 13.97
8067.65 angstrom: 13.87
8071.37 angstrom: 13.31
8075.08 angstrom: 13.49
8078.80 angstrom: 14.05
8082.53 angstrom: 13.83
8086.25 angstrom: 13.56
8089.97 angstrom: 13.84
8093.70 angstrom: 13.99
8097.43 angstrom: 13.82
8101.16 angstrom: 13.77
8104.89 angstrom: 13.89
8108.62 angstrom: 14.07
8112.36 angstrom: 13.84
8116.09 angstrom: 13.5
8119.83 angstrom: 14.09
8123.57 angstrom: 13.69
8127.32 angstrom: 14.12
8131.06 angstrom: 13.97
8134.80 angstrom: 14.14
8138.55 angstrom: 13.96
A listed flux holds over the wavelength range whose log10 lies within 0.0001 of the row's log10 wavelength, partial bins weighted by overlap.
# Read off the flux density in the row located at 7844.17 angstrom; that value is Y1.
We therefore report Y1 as 13.2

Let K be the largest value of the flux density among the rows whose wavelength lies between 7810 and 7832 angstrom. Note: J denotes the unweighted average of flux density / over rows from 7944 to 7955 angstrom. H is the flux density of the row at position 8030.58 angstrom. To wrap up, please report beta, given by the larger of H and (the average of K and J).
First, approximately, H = 14.14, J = 13.2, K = 13.49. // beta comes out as 14.1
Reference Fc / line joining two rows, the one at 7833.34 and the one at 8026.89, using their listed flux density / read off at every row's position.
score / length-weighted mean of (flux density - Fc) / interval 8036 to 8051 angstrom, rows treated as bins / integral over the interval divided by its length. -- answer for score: -0.5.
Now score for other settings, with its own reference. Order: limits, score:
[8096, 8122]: -0.8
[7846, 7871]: 0.6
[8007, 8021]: 0.1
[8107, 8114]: -0.7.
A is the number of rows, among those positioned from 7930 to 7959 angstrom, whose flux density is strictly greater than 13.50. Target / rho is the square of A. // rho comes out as 9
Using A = 3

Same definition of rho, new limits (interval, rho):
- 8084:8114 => 64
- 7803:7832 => 0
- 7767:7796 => 0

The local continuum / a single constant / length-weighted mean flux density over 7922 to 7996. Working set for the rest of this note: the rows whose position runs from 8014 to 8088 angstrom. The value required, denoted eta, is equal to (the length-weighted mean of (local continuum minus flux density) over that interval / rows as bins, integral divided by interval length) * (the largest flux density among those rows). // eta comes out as -3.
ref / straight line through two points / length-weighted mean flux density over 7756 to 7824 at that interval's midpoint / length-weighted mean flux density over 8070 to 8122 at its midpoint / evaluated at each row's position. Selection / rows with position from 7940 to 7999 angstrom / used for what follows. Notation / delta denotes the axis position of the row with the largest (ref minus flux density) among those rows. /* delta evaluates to 7945.97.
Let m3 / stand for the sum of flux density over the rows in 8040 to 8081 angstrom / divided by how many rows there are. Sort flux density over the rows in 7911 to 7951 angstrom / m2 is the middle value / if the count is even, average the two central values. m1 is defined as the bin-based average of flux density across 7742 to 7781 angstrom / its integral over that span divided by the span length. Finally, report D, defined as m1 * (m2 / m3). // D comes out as 12.7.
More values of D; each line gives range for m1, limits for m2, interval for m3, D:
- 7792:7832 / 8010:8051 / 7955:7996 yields 13.3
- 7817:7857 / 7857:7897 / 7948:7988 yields 12.7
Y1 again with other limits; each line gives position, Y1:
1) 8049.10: 13.68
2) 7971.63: 13.9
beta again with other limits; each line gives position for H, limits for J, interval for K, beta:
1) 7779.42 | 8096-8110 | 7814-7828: 13.7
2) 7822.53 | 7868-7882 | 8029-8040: 13.7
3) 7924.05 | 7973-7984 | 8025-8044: 13.8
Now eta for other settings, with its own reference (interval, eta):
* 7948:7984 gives -1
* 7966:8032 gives -3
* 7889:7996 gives 0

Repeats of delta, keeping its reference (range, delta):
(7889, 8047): 7945.97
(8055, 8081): 8071.37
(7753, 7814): 7757.95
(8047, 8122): 8071.37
